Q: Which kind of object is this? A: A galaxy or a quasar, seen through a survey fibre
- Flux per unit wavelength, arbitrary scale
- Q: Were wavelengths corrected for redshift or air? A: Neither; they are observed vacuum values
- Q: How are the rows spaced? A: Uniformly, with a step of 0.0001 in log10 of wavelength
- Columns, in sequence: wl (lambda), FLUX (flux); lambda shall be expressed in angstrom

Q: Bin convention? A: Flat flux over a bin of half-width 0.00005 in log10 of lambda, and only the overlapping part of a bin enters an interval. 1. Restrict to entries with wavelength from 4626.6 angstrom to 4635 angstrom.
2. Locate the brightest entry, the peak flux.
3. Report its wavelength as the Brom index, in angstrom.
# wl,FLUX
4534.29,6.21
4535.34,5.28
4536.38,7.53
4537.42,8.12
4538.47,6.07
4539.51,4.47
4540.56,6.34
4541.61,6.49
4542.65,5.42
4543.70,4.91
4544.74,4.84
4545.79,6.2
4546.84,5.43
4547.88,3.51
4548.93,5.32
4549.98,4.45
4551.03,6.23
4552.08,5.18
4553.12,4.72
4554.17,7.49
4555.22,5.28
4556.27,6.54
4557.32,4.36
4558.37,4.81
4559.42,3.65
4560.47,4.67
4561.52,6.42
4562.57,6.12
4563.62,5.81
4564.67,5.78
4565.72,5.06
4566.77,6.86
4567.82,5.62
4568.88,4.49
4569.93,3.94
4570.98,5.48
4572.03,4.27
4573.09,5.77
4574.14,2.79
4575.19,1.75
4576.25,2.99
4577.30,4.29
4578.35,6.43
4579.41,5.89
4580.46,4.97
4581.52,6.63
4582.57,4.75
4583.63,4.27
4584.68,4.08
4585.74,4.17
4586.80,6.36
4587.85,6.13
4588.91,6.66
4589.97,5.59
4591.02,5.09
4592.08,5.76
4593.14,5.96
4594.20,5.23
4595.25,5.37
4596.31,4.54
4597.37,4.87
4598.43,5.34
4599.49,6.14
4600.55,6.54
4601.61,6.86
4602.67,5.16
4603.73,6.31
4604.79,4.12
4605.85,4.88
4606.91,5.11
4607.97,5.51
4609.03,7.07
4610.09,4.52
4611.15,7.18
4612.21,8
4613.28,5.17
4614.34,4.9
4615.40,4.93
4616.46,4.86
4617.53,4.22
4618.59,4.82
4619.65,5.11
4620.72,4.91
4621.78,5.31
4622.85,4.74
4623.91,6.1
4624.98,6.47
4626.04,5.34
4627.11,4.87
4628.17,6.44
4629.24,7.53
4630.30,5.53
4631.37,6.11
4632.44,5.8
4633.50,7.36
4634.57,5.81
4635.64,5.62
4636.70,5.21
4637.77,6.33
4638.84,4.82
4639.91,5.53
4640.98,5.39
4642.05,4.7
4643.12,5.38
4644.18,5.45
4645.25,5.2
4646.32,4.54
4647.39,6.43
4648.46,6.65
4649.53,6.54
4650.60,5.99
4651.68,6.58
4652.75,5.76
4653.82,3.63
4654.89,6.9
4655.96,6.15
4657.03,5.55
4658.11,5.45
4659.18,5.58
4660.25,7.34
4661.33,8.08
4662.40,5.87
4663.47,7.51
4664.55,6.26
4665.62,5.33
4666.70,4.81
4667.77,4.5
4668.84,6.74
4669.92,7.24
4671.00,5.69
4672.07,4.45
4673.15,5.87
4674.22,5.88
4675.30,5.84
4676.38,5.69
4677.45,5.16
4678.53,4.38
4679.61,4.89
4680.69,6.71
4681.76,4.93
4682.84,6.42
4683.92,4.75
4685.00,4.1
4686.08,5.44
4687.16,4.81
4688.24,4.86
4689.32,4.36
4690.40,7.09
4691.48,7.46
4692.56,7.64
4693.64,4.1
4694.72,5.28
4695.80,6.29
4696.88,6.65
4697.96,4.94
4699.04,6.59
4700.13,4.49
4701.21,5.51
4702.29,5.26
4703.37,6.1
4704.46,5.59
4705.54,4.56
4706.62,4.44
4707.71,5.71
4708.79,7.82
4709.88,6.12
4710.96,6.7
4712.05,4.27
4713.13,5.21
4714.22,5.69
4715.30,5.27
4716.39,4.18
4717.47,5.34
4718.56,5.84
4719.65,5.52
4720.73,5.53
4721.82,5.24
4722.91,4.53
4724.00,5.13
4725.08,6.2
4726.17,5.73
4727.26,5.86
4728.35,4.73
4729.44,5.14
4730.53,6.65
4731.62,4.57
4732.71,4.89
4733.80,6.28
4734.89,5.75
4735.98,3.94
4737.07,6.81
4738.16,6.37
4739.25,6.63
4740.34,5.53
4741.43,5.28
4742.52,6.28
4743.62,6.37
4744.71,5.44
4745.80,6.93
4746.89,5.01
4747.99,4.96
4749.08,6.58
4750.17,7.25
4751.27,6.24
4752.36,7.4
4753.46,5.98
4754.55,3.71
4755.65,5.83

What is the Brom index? 4629.24 angstrom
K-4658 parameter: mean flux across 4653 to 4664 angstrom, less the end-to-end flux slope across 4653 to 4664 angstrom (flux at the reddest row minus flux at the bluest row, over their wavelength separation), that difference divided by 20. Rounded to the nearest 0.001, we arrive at 0.290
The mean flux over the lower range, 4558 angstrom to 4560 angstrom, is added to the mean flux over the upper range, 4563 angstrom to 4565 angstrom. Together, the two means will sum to 10.0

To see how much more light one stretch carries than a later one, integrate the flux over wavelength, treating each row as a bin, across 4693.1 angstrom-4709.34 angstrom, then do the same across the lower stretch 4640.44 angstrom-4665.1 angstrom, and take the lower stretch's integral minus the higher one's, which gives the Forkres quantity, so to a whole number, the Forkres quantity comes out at 57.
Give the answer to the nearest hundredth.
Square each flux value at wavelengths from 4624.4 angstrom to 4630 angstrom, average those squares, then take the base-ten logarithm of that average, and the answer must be 1.58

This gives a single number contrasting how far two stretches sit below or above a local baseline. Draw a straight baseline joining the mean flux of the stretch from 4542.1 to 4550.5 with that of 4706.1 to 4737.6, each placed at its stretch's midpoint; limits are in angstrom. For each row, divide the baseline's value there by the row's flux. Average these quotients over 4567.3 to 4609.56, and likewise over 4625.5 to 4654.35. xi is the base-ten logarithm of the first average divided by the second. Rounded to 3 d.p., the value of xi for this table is 0.053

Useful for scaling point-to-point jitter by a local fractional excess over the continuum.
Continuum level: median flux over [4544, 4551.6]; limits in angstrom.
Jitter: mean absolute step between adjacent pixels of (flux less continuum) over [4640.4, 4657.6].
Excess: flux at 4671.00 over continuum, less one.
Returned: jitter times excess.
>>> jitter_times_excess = 0.1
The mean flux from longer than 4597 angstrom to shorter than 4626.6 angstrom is 5.52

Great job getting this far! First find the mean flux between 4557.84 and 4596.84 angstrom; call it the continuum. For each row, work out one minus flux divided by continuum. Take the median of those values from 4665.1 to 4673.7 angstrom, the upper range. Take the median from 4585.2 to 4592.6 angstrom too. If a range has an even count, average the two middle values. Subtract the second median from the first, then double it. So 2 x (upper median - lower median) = 0.1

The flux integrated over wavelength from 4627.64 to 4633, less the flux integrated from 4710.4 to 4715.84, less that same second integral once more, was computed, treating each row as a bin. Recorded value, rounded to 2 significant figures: -25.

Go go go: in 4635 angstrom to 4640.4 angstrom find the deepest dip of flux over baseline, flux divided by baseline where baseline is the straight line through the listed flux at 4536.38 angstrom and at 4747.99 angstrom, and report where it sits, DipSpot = 4638.84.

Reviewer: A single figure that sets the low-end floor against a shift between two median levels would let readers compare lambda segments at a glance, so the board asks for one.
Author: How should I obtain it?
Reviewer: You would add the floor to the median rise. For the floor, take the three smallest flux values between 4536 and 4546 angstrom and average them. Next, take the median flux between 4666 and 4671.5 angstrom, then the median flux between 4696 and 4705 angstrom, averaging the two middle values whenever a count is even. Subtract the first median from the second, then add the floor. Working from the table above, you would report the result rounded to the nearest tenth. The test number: 4.6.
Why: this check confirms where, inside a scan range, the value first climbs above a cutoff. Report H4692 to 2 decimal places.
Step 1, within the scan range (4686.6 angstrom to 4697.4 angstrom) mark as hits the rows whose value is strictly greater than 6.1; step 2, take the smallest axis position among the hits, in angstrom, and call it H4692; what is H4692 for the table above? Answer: 4690.40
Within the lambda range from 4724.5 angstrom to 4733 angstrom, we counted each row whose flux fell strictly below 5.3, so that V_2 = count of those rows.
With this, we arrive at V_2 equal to 4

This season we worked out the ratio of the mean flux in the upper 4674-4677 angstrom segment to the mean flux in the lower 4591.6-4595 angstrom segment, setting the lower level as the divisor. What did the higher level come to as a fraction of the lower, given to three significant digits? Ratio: 1.03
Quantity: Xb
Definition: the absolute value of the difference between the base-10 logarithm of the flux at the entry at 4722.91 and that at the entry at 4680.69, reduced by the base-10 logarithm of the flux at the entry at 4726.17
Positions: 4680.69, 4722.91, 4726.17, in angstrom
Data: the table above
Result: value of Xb -0.59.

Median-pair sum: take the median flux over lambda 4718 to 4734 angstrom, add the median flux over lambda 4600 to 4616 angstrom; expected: 10.7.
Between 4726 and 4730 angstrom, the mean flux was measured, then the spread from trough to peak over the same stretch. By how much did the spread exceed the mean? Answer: -4.2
